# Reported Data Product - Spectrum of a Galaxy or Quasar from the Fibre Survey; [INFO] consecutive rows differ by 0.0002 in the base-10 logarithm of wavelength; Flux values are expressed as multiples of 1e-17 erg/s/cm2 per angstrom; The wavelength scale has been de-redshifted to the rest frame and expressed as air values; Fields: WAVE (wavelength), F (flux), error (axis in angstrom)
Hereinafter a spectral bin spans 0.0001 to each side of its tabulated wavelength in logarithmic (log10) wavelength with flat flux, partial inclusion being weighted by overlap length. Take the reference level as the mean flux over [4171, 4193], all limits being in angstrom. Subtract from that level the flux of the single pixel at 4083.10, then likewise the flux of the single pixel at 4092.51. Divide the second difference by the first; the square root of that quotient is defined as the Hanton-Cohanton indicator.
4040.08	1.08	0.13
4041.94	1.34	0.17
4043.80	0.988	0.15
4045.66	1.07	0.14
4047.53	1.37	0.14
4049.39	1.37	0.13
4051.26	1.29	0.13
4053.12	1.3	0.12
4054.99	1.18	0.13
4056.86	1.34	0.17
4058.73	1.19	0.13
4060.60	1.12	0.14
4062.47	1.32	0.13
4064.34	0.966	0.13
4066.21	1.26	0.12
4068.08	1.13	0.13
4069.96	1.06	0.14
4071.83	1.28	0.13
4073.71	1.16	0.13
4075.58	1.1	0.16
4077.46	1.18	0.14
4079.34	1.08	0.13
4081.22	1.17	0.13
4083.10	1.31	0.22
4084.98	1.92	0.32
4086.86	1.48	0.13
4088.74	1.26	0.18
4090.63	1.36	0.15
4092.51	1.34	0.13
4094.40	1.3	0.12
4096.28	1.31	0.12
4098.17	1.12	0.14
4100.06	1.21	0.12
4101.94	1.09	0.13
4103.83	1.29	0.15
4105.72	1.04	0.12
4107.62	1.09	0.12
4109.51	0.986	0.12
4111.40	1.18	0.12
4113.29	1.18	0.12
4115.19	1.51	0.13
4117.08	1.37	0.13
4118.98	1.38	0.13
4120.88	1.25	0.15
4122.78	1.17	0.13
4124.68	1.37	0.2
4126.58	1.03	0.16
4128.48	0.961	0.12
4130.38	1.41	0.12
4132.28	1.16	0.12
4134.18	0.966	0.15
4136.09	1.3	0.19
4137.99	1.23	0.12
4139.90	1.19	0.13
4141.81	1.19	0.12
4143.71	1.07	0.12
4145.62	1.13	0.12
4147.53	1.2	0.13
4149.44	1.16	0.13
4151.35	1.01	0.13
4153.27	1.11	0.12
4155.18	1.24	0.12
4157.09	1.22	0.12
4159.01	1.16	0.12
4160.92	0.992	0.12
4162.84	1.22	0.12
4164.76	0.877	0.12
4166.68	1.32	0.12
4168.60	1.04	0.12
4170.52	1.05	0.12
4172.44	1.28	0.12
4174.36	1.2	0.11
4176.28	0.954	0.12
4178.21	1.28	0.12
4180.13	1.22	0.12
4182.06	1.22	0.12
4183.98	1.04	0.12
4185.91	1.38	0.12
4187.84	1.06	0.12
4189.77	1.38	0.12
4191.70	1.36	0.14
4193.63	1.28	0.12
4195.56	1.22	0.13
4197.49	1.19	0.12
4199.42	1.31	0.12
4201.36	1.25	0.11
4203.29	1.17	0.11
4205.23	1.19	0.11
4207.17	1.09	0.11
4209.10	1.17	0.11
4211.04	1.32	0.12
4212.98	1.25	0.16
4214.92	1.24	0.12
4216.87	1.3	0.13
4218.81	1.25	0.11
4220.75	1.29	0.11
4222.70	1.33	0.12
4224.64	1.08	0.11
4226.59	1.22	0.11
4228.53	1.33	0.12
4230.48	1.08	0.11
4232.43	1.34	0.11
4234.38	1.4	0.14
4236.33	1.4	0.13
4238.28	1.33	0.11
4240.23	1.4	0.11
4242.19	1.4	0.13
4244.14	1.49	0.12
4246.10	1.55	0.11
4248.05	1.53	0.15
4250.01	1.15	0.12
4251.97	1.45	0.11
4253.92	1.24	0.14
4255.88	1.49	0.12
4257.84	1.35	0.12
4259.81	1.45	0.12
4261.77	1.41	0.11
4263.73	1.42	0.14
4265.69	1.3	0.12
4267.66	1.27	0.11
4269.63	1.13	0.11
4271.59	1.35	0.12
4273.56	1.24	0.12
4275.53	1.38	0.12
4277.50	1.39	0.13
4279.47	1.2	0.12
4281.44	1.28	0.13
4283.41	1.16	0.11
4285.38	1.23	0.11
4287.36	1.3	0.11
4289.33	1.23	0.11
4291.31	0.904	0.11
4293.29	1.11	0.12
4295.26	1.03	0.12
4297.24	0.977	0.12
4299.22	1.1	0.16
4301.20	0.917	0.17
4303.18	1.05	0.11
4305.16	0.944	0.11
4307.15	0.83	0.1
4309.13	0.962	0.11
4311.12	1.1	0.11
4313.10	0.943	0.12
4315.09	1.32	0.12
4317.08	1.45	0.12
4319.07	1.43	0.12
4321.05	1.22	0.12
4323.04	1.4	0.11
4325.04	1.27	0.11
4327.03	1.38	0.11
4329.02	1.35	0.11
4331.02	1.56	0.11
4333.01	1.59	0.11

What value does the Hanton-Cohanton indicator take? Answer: 1.1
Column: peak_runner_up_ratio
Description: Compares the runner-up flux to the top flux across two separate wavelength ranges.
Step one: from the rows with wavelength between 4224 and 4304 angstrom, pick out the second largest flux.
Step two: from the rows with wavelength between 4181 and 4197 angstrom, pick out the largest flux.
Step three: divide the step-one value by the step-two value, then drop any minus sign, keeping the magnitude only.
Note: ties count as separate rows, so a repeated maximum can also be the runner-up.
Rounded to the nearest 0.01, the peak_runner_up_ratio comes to 1.11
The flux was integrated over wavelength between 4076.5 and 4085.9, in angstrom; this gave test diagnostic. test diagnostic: 12.5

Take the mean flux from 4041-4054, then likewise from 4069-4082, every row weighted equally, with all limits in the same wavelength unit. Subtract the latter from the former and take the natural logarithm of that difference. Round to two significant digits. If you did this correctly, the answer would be -2.3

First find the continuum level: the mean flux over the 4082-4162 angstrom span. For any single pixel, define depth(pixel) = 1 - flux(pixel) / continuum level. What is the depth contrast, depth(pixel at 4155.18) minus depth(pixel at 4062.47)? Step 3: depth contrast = 0.07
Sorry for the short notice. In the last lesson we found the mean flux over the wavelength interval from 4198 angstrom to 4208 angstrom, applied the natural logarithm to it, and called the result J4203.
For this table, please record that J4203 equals 0.18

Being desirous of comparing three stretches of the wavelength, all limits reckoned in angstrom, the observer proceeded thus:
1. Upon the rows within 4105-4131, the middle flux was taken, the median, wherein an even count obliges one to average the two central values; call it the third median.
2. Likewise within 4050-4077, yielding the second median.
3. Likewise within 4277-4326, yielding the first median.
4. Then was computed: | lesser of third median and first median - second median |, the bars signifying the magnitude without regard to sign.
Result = 0.025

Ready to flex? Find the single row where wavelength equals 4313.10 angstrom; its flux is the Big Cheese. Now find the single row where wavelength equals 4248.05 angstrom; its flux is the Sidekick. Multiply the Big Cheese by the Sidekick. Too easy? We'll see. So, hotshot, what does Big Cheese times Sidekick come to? 1.4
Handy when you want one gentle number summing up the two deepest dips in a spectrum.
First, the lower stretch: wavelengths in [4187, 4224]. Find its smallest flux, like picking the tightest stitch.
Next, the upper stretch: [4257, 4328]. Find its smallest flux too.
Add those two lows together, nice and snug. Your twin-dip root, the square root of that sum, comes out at 1.37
